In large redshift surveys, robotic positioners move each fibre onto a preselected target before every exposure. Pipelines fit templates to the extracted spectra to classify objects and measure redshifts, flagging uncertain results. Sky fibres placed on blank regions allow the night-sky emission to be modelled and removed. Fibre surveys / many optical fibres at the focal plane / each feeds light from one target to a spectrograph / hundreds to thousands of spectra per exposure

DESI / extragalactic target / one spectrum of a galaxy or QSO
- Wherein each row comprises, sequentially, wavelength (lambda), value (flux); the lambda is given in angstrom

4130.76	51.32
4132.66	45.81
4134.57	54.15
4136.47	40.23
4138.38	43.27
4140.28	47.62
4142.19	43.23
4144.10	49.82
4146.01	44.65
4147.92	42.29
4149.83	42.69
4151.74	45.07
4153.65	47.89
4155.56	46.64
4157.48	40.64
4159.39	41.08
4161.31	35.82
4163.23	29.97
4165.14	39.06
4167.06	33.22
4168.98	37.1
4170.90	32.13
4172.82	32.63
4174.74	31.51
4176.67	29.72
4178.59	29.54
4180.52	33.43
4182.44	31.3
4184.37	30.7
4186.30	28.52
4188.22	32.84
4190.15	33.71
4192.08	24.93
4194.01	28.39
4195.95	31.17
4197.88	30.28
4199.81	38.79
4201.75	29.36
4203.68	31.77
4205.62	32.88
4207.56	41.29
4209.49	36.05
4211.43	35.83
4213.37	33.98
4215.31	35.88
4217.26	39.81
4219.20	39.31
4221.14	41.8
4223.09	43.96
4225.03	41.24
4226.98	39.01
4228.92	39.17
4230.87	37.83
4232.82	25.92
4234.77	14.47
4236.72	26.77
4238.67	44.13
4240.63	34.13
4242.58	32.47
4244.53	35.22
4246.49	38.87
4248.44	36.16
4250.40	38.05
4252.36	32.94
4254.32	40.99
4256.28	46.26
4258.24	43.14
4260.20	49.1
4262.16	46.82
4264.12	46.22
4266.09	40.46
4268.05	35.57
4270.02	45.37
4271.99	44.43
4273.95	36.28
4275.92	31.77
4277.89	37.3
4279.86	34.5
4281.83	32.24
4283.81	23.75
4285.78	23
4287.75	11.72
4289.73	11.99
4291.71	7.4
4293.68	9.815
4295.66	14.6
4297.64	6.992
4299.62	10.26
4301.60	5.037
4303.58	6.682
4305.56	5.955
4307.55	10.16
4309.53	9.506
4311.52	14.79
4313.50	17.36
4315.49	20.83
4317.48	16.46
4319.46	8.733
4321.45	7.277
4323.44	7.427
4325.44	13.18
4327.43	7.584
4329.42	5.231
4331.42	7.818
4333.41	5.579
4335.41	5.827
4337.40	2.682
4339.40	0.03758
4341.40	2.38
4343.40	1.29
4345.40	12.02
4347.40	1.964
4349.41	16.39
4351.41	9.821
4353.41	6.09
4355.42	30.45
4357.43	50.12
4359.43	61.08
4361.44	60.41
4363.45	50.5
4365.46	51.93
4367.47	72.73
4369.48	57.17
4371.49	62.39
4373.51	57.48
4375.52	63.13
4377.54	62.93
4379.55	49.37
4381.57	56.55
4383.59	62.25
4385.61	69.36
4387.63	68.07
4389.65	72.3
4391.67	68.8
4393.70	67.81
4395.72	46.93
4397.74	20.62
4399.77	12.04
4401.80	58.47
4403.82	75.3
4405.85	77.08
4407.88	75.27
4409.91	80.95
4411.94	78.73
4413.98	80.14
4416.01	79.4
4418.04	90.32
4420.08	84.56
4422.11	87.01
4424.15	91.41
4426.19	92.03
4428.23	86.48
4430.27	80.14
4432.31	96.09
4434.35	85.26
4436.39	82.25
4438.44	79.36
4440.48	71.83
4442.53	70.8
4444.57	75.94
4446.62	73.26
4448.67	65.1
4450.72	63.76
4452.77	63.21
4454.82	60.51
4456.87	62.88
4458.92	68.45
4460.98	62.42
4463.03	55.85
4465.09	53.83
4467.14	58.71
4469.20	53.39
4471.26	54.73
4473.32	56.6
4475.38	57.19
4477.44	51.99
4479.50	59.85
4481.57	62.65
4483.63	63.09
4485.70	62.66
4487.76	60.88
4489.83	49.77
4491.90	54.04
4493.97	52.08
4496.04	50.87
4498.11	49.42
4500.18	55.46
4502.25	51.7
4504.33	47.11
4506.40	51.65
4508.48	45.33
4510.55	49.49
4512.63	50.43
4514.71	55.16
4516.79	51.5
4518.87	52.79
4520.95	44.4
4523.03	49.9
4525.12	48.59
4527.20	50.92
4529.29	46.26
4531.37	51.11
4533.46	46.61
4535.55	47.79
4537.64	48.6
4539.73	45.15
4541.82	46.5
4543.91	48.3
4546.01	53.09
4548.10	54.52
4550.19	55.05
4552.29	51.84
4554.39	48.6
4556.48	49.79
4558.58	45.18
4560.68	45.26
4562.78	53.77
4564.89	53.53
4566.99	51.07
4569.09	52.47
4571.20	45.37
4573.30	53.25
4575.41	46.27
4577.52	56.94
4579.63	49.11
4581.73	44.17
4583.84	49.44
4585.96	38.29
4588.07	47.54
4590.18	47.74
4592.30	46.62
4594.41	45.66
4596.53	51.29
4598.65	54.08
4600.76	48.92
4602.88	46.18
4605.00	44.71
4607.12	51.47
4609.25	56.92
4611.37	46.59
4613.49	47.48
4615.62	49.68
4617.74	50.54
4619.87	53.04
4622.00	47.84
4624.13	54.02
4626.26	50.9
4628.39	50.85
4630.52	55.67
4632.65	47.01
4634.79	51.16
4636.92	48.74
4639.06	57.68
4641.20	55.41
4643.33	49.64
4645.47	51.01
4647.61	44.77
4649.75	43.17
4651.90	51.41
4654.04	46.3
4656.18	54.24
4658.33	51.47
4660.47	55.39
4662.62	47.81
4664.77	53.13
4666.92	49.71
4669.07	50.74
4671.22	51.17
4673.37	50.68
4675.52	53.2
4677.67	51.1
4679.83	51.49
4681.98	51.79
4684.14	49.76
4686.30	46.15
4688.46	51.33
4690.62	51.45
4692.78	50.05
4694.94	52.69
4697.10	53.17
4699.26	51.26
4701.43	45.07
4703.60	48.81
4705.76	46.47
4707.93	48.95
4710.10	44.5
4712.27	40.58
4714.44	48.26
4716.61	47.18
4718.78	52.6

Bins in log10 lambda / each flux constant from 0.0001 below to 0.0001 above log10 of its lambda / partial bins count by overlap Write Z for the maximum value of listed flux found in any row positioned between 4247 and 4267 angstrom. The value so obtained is 49.1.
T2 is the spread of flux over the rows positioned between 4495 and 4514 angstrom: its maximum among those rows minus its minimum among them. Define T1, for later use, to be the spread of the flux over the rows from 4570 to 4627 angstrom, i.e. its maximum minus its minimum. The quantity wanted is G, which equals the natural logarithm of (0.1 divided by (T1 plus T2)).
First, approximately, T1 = 19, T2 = 10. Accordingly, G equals -5.7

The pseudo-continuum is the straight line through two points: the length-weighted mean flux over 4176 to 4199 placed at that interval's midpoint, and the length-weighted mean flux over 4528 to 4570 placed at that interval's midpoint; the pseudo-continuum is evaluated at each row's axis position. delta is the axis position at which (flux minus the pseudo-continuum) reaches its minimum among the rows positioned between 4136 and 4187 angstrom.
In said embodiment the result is 4186.30 angstrom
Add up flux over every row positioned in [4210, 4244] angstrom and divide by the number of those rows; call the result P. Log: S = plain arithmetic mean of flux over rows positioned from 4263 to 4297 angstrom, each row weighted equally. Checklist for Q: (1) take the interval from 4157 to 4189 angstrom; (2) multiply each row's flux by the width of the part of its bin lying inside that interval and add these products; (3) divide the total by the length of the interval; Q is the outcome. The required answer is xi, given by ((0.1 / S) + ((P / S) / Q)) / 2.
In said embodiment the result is 0.020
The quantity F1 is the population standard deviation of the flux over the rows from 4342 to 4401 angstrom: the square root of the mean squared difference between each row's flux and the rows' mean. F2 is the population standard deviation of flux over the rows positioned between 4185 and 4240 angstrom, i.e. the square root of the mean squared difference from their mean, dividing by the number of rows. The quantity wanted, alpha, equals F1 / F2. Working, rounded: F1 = 23.7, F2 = 7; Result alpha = 3.6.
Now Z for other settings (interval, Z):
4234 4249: 44.13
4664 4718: 53.2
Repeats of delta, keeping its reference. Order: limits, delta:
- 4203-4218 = 4203.68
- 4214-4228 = 4215.31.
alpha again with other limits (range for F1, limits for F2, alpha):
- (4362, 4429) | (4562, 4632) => 4.5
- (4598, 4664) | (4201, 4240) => 0.5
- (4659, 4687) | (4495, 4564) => 0.7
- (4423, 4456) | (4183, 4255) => 1.8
